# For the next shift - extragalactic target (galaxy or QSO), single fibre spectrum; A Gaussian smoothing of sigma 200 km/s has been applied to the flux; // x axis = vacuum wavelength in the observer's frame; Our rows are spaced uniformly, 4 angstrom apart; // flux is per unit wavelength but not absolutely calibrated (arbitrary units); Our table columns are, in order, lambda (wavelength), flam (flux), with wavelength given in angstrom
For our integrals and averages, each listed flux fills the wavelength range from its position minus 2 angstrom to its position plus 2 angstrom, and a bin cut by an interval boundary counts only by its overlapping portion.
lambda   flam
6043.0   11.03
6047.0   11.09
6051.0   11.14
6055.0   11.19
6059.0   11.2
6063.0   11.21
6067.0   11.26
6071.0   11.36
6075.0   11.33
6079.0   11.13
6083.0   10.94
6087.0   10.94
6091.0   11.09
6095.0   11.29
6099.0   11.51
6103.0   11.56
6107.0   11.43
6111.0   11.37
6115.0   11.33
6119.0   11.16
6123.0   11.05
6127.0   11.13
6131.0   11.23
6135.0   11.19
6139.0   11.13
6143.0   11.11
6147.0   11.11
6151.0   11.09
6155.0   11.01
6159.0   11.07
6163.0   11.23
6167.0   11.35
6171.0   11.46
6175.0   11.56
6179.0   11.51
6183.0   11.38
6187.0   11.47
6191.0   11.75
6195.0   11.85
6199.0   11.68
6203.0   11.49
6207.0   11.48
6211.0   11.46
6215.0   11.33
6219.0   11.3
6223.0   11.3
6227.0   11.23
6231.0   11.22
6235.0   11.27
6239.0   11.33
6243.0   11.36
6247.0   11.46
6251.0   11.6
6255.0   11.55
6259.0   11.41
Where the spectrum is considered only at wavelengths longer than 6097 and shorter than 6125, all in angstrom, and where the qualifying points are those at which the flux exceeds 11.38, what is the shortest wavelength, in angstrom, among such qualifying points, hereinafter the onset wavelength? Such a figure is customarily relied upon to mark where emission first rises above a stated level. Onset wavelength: 6099.0 angstrom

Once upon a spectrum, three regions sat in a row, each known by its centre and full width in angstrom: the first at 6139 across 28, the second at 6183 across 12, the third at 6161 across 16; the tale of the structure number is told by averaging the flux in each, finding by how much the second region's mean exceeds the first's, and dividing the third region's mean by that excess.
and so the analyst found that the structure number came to 36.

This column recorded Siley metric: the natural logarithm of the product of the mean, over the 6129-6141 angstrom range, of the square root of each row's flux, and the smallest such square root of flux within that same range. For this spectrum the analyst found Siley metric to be 2.41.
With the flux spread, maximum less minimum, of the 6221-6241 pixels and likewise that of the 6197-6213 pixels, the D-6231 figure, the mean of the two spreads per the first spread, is 1.5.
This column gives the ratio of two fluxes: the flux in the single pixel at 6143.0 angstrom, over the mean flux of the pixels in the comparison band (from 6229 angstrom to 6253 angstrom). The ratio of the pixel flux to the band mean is 0.98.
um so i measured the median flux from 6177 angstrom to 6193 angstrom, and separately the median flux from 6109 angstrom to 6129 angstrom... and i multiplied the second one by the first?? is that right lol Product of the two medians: 128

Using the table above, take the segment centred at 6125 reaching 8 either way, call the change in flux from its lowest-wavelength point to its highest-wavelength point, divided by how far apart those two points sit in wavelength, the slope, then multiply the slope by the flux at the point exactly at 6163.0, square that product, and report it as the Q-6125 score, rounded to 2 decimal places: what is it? 0.00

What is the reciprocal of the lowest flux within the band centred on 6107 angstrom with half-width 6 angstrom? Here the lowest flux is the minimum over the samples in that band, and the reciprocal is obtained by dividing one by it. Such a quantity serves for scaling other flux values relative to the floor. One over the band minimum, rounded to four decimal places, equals 0.0880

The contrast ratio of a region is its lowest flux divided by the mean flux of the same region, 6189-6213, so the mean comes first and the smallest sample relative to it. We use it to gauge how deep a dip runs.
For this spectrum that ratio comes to 0.986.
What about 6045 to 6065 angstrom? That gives 0.993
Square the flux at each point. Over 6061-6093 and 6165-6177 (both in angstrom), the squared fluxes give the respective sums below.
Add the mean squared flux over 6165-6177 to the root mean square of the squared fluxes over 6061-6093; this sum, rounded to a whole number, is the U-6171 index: 256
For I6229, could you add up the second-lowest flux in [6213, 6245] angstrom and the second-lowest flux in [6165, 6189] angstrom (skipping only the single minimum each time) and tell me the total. 22.6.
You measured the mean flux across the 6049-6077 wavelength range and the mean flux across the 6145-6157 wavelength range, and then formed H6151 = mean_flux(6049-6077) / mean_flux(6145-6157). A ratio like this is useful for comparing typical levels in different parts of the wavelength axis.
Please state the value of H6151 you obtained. 1.02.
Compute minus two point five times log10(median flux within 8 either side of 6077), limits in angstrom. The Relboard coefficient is -2.63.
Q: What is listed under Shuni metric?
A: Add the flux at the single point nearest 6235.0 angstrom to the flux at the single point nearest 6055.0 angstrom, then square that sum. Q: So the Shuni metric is 504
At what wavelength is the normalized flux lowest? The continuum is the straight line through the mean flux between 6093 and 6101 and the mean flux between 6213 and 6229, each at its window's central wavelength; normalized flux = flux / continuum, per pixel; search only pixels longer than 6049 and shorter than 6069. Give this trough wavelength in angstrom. 6051.0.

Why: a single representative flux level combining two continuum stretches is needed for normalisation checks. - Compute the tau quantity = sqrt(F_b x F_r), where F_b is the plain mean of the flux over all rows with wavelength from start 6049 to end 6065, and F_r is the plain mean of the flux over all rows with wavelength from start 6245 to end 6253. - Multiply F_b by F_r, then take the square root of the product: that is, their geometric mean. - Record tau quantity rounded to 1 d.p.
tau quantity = 11.4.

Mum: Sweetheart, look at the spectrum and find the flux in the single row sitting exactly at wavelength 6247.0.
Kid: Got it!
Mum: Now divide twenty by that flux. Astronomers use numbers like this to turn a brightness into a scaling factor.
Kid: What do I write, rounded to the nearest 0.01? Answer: 1.75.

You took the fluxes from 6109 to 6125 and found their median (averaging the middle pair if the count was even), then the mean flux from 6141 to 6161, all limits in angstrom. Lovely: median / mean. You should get 1.02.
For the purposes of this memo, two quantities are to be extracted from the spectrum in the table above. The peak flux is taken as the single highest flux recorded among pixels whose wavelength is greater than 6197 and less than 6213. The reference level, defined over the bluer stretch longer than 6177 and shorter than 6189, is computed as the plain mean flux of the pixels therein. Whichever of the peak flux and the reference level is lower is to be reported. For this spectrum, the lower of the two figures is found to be 11.5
